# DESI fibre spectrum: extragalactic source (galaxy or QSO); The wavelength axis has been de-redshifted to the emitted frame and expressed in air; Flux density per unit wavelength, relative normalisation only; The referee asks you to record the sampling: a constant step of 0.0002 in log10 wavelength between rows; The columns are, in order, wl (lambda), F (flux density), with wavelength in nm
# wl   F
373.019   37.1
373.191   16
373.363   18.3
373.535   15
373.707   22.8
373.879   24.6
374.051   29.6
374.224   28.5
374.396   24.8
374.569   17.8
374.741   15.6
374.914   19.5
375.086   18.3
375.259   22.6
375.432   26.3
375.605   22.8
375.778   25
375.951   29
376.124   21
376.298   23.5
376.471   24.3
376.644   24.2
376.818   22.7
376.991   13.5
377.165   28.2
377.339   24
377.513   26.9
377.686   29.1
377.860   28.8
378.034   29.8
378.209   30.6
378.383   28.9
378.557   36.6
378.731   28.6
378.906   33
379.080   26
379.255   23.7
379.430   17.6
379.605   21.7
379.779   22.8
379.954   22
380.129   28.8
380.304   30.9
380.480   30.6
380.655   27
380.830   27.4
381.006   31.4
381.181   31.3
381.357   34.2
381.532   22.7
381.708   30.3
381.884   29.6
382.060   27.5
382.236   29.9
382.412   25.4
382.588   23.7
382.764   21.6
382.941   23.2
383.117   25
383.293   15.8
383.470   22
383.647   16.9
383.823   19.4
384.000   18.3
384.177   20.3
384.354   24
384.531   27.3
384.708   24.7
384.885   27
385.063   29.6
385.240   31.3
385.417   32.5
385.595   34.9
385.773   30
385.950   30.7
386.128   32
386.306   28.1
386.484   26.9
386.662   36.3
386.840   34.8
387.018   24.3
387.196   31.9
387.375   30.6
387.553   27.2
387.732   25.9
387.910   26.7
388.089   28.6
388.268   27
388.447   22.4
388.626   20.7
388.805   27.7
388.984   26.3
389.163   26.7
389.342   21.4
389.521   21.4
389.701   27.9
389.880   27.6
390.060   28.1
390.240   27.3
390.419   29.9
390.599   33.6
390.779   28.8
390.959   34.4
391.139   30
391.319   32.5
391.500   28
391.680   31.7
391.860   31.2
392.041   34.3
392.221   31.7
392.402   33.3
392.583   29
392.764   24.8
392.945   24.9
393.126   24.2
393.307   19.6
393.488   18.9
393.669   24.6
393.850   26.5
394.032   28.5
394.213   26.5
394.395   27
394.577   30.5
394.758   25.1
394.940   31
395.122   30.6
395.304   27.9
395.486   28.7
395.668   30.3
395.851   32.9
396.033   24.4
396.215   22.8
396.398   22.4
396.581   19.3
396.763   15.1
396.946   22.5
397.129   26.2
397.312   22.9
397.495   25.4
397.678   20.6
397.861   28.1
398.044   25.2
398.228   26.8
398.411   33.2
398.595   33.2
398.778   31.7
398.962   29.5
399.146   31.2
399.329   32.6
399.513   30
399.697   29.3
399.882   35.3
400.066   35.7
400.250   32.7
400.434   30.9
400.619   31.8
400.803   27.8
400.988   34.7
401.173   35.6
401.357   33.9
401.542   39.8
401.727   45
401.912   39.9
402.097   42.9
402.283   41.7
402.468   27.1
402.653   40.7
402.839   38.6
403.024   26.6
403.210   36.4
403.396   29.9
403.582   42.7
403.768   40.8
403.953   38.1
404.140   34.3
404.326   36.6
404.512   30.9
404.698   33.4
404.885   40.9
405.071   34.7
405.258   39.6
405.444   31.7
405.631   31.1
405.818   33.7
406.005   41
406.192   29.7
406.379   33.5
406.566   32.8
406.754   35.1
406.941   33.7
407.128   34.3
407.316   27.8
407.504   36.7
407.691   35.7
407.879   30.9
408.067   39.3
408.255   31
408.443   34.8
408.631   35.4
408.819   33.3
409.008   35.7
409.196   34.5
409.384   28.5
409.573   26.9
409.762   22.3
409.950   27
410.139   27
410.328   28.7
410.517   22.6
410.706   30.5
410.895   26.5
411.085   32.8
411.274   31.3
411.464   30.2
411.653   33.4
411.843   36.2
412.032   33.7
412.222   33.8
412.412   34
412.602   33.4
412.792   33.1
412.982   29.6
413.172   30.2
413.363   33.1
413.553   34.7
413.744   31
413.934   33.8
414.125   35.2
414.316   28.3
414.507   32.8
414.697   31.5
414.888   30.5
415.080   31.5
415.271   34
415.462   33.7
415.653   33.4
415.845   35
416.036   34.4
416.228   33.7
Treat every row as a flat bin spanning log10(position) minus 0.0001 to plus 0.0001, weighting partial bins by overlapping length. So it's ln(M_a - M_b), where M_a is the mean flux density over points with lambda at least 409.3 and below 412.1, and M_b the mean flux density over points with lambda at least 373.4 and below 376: 1.9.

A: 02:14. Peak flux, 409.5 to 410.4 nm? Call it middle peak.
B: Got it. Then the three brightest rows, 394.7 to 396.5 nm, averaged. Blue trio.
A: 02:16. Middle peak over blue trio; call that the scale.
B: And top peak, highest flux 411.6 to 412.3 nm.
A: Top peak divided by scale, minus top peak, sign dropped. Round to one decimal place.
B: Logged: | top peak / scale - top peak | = 3.5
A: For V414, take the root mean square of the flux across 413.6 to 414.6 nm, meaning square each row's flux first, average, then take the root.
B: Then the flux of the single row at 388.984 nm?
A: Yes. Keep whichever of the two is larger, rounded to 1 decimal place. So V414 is 32.3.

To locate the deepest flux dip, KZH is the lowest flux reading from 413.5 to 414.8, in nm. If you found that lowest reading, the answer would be 28.3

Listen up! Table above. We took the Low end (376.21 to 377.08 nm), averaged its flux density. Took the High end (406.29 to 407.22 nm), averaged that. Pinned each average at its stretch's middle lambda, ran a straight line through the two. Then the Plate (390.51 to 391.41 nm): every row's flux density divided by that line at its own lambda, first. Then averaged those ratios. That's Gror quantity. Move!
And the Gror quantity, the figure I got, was 1.16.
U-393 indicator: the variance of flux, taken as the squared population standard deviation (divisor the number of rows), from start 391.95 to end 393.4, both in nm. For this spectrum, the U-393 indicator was 23.3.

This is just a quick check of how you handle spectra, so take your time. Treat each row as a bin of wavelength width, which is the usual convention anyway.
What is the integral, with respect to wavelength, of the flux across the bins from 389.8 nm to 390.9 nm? 32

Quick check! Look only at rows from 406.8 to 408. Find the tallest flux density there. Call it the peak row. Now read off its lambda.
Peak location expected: 407.504 nm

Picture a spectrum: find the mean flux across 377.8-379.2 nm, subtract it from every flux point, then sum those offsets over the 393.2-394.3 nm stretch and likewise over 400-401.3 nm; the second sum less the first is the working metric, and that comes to 54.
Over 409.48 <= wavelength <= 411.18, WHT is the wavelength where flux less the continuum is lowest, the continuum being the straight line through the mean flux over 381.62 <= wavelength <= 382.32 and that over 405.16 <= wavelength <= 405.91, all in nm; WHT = 409.762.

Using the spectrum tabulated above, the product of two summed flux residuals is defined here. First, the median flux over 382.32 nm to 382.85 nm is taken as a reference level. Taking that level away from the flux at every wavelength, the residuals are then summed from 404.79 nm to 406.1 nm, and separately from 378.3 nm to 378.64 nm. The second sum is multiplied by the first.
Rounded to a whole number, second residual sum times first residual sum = 1571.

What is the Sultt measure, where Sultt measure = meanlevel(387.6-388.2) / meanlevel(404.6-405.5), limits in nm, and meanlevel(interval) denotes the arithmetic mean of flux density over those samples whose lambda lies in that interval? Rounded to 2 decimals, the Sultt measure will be 0.75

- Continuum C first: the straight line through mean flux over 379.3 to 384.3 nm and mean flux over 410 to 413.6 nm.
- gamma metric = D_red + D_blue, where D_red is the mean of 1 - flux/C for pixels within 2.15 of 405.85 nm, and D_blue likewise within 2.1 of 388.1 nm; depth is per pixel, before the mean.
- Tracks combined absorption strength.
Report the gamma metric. -0.20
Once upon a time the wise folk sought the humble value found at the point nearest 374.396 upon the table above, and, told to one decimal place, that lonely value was 24.8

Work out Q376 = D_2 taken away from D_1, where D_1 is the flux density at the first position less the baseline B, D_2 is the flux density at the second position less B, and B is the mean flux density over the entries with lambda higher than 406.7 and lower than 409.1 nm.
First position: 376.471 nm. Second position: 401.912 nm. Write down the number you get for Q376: -16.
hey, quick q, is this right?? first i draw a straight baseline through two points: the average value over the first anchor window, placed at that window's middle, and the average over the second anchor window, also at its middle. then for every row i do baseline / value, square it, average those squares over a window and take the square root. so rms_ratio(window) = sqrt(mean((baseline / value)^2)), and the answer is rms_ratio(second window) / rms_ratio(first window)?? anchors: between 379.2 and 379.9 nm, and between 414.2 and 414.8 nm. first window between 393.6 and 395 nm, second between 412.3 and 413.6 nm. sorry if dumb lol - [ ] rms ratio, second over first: 1.01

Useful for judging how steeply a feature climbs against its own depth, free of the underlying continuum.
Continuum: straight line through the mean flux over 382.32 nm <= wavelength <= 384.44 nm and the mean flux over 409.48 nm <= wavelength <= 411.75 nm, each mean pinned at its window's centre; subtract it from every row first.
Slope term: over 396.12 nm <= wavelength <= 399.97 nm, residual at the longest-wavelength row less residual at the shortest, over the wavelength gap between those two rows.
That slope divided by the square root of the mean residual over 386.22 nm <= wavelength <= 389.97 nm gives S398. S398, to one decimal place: 1.5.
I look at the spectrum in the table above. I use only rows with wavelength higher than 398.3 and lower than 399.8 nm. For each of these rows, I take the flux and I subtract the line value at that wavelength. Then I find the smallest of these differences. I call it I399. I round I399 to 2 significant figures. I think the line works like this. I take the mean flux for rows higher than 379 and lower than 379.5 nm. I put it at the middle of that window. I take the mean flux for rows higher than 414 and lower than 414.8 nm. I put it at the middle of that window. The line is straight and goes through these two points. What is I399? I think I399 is 1.3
